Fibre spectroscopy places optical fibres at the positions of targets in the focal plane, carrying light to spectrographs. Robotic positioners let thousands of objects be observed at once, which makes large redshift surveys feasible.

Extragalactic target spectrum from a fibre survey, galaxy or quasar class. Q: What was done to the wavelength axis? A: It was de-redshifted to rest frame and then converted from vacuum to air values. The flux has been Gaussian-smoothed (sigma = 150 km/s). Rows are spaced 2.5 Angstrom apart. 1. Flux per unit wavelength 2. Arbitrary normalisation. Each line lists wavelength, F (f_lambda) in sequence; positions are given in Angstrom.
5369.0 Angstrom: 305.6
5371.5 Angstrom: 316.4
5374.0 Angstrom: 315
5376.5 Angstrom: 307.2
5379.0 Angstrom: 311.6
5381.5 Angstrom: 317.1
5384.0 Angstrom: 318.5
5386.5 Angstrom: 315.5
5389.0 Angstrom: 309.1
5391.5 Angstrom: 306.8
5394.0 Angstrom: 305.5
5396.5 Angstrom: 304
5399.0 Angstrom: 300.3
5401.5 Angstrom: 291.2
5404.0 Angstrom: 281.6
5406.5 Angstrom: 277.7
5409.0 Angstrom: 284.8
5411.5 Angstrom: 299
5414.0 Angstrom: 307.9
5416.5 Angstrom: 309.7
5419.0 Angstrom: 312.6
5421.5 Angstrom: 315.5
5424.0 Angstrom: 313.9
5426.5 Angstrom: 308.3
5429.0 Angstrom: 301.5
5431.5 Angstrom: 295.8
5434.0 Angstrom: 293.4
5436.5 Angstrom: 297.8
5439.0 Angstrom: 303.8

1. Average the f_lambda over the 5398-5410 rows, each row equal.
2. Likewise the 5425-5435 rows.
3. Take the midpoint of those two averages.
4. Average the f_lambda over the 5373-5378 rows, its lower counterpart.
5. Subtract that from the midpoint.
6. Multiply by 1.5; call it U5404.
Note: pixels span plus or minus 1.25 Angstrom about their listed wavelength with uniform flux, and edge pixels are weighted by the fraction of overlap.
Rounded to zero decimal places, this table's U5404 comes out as -26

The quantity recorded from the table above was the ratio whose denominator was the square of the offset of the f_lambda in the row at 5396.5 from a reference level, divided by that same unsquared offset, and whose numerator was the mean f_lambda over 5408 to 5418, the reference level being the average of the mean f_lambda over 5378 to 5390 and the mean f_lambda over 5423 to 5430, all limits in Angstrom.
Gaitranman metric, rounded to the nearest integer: -42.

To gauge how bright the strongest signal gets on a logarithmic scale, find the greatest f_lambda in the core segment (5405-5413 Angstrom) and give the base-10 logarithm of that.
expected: 2.476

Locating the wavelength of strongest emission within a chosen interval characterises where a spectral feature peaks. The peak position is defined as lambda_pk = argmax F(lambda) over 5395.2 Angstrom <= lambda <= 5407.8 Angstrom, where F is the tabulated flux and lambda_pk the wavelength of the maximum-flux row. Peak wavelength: 5396.5 Angstrom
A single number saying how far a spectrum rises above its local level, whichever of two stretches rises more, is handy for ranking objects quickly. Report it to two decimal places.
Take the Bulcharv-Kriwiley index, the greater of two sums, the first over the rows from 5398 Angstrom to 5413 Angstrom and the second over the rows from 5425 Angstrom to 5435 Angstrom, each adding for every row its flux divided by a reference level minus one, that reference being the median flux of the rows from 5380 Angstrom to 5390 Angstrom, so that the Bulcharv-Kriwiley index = -0.21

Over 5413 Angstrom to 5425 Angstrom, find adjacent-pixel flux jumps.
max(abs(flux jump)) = 2.9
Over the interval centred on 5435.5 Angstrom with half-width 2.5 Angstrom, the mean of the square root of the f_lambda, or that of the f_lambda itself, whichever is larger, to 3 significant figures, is 296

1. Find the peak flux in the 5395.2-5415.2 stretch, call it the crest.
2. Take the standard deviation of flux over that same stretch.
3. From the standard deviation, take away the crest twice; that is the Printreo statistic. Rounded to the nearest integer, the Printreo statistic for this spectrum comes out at -605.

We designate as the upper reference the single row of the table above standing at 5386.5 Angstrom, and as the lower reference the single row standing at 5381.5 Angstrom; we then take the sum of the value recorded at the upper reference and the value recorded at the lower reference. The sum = 633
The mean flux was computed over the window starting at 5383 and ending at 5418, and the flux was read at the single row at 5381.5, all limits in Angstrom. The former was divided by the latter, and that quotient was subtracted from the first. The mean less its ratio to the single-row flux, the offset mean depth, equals 300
